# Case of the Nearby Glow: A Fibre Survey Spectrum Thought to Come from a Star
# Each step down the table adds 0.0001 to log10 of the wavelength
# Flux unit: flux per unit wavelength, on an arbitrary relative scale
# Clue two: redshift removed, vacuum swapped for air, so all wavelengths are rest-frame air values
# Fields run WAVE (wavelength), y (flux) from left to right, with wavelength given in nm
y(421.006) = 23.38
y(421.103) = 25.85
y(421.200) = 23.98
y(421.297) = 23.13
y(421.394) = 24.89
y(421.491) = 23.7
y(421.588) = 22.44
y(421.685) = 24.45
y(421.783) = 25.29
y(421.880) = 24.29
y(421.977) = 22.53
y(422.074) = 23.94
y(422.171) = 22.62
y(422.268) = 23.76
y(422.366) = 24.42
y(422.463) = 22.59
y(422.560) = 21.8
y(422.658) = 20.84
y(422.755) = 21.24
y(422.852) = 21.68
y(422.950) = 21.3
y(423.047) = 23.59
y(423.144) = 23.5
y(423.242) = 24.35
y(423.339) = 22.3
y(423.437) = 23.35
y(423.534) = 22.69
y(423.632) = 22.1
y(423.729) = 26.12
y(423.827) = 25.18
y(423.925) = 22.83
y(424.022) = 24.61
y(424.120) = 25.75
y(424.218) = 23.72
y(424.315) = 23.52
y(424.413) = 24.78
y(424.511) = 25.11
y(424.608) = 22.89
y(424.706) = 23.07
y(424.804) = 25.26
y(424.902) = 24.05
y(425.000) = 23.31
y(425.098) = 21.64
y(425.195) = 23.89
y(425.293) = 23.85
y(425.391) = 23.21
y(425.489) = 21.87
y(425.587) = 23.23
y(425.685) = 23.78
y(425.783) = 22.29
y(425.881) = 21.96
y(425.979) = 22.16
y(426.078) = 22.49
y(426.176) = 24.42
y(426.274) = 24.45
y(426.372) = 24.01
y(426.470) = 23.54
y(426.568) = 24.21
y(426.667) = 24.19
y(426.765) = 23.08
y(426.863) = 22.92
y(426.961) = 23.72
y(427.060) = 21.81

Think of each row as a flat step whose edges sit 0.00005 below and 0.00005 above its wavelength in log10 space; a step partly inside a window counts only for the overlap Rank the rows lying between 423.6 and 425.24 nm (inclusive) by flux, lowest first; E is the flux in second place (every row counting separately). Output 22.1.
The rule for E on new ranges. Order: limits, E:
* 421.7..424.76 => 21.24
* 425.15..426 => 21.96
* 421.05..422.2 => 22.53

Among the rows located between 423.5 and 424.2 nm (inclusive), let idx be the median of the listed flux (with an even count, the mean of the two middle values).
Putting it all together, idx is 24.6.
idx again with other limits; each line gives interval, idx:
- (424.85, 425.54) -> 23.3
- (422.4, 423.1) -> 21.7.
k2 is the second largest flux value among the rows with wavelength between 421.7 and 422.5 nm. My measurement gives 24.42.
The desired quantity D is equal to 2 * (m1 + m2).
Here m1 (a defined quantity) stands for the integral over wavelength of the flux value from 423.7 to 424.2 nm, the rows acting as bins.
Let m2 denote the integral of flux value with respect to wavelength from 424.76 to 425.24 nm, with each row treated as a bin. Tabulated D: 47.4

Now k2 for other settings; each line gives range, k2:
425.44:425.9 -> 23.23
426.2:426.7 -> 24.21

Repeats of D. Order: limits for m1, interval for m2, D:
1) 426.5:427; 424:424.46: 46.1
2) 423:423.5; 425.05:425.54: 45.9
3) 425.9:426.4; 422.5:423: 44.8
